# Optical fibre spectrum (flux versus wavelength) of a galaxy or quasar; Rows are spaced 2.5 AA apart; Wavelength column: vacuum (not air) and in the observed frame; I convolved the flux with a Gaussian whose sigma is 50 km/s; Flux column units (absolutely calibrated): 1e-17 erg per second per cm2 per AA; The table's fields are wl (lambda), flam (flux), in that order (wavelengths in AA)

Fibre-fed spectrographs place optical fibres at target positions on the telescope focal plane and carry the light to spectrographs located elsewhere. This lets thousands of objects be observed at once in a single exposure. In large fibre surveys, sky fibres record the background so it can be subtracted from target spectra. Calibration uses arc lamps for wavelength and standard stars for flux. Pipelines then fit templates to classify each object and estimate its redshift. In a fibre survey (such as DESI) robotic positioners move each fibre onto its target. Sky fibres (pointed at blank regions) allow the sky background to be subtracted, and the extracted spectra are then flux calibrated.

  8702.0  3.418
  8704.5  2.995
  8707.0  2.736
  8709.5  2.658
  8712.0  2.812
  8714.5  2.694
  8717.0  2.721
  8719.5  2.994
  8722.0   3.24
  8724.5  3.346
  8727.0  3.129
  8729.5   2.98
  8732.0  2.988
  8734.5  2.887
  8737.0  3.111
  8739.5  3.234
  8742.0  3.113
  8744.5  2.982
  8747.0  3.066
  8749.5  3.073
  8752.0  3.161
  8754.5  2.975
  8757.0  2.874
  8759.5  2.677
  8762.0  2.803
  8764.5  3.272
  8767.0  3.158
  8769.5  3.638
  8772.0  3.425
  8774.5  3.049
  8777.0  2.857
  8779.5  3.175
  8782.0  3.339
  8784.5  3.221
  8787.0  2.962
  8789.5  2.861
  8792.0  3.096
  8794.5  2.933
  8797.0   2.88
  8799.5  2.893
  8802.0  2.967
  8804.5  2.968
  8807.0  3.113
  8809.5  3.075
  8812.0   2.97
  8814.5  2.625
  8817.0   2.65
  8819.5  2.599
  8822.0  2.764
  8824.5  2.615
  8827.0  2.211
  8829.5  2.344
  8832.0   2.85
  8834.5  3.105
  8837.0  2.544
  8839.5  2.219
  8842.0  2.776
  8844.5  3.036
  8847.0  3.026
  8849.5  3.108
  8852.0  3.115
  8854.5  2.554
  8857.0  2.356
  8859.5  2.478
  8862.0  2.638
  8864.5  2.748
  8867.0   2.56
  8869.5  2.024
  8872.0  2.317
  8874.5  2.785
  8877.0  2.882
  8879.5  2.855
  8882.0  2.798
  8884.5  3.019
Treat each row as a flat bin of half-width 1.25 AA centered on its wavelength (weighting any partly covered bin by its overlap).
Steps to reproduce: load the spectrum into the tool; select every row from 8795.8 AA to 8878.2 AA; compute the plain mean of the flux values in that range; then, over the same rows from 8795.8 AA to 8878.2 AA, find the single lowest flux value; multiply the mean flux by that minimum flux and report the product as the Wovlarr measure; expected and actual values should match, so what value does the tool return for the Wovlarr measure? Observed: 5.5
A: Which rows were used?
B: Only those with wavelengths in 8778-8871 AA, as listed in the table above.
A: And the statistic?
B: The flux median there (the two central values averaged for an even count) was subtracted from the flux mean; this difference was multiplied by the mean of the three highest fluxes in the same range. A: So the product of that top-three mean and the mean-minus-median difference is -0.22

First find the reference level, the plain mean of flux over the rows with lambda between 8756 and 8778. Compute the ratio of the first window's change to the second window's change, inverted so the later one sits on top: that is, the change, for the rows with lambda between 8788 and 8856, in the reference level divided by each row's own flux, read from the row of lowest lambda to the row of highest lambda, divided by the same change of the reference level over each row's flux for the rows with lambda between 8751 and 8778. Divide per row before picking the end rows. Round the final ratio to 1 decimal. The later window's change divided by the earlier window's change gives 1.2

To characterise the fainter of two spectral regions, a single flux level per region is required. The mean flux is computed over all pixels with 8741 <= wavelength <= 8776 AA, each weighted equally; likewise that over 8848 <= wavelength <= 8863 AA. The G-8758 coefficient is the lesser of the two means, 2.71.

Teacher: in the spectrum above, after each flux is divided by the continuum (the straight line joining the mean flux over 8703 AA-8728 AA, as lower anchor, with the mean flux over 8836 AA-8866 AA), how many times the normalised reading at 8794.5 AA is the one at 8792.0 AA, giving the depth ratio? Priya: 1.05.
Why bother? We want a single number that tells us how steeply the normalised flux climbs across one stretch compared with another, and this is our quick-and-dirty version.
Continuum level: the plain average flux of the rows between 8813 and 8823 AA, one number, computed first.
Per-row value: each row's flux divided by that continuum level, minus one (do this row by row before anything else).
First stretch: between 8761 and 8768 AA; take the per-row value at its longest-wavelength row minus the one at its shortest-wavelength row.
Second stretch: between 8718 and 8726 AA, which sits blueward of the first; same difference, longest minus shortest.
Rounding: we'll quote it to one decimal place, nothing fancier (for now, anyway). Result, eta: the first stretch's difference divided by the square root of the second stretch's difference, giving 0.4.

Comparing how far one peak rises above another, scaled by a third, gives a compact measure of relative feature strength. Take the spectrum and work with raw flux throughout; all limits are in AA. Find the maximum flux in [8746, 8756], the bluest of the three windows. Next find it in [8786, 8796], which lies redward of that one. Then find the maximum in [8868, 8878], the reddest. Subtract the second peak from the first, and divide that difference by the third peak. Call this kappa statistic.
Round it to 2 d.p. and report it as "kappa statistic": 0.02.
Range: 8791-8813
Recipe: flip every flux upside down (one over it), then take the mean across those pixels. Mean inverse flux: 0.335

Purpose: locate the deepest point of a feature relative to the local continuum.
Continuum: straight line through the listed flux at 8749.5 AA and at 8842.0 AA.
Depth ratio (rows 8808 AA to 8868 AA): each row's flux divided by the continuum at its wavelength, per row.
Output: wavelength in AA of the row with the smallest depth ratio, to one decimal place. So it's 8827.0 AA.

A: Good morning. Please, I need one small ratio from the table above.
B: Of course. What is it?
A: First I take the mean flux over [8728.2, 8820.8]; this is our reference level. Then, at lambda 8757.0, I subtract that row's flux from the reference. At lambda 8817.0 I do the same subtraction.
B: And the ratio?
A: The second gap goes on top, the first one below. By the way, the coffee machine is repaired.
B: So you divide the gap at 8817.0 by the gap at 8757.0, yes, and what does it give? 2.6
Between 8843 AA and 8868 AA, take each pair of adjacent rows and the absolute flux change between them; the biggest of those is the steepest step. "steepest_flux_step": 0.56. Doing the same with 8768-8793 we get 0.38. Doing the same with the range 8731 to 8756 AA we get 0.22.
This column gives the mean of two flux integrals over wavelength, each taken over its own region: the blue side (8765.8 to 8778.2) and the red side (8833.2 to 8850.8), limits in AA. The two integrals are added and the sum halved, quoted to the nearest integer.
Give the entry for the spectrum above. 45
